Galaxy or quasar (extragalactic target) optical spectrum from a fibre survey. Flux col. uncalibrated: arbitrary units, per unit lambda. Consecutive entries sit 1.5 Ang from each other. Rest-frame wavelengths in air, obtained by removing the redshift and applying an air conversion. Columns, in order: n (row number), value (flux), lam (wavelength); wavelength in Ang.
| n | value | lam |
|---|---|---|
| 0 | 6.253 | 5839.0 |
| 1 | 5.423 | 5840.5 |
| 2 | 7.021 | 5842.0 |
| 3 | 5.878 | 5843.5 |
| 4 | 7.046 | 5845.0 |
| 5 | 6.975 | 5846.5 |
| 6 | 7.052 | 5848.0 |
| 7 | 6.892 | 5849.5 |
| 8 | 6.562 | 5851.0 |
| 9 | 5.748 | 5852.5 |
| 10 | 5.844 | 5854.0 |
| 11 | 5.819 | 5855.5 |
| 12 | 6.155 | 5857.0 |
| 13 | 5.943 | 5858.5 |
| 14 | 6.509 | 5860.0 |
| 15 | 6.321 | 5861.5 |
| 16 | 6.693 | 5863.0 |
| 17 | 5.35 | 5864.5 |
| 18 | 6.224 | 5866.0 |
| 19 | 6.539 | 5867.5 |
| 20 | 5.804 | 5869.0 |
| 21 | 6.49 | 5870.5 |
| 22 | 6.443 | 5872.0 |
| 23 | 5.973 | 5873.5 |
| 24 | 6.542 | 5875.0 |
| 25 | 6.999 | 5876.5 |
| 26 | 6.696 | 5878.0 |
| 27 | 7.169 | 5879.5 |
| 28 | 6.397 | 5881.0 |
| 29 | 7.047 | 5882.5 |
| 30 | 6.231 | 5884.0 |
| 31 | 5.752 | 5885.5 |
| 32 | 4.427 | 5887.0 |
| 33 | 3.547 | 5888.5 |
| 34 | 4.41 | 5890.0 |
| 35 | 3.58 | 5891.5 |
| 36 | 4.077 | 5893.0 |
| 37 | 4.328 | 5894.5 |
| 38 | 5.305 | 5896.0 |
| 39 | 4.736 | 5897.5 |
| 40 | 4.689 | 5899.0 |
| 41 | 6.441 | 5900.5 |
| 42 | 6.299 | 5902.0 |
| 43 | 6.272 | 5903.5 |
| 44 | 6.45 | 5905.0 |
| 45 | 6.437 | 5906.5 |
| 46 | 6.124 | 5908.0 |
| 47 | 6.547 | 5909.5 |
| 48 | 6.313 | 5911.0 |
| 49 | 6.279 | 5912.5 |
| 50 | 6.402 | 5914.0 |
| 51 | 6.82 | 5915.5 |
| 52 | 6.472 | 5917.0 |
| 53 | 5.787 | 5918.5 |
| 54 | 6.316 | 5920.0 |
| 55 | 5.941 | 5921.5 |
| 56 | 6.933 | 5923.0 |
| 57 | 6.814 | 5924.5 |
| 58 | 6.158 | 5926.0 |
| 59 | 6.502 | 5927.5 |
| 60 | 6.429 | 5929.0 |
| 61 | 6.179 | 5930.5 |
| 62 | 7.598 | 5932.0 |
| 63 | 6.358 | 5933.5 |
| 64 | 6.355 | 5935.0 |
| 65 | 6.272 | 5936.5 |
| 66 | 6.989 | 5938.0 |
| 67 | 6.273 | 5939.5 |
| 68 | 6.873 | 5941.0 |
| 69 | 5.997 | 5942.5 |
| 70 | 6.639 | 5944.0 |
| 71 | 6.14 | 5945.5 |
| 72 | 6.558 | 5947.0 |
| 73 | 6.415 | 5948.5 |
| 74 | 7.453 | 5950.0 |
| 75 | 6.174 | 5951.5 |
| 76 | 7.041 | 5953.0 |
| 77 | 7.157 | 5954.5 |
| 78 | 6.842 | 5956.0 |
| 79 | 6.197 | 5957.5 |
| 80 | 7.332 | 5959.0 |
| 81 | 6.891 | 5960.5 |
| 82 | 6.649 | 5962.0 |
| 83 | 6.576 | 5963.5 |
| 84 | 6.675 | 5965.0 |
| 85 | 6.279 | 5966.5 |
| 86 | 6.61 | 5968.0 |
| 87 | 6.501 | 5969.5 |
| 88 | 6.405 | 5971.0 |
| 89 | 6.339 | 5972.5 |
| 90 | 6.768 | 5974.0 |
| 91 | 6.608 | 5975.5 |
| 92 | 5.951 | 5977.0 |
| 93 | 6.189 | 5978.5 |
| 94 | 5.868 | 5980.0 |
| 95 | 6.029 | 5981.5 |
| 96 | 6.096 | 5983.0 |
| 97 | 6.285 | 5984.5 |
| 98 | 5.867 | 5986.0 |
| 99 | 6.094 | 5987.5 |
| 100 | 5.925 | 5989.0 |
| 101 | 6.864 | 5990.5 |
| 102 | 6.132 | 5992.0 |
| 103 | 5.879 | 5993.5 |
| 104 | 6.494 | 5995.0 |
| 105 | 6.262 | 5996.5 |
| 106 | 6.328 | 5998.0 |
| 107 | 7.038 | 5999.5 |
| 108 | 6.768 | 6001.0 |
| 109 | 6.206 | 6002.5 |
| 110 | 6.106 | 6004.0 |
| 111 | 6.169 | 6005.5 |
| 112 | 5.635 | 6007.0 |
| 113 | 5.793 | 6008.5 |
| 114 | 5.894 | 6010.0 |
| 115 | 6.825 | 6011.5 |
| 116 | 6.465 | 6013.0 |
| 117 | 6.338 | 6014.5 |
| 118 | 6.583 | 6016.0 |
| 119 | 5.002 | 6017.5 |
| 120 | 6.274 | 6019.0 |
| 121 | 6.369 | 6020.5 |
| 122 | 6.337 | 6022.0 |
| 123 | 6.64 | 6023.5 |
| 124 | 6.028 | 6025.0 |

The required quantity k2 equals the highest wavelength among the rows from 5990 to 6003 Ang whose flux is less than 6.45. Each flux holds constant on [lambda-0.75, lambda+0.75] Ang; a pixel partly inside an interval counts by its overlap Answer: 6002.5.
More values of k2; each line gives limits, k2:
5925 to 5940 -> 5939.5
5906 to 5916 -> 5914.0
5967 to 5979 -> 5978.5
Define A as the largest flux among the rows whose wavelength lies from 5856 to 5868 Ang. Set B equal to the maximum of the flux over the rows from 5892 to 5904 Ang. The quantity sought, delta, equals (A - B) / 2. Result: 0.13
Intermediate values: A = 6.693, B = 6.441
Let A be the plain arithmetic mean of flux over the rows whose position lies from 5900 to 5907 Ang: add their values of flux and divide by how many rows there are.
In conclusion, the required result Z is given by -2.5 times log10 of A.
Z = -2.01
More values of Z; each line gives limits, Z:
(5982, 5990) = -1.95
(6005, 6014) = -1.97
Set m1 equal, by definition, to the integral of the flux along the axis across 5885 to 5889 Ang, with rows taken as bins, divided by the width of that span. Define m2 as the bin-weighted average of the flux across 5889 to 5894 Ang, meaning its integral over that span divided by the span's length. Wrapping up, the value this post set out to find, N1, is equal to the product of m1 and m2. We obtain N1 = 18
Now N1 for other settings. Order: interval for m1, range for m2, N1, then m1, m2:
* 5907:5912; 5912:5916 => 41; 6.3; 6.5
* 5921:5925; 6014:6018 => 40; 6.6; 6.0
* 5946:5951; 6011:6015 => 44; 6.7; 6.5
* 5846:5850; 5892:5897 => 32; 7.0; 4.5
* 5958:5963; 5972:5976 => 45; 6.9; 6.6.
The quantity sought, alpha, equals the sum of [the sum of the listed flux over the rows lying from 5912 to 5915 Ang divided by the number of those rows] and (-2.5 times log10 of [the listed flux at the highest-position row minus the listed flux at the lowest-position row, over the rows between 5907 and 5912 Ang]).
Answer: 8.1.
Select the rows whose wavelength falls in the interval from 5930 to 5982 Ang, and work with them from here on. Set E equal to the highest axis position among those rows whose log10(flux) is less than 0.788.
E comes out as 5981.5 Ang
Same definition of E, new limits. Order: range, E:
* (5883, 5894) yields 5893.0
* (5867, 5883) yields 5873.5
